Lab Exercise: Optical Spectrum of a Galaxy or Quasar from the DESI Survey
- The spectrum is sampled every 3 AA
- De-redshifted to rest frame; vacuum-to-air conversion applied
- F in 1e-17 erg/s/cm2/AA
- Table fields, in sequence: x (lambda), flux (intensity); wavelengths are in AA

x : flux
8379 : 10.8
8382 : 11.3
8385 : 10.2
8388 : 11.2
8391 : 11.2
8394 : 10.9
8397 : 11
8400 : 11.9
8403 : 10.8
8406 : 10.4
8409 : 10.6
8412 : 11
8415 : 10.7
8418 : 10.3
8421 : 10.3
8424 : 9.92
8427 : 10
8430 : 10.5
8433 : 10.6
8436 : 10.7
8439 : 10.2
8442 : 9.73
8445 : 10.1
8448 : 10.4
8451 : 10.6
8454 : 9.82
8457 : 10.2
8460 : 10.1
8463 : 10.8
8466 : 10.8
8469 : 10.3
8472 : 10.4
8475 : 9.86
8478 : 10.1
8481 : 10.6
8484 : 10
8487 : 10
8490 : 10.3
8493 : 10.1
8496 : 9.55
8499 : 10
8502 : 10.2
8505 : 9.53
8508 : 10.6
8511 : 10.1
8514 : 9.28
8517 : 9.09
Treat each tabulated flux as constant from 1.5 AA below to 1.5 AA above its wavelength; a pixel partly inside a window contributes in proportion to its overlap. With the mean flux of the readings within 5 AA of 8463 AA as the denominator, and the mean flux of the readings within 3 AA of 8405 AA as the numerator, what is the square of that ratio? 1.01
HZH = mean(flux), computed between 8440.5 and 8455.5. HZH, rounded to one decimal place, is 10.1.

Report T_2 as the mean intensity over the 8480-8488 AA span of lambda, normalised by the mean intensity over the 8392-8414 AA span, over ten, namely 0.093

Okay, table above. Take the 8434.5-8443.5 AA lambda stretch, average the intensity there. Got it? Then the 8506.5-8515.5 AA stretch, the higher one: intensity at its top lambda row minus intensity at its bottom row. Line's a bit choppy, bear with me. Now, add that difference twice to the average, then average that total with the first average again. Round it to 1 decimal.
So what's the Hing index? 8.9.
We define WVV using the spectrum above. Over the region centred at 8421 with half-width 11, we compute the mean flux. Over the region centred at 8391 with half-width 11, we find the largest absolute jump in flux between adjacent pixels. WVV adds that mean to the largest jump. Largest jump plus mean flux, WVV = 11.5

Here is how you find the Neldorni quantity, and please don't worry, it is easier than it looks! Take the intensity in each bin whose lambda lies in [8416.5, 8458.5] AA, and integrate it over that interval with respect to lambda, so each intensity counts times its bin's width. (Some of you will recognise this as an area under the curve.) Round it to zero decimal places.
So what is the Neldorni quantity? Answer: 430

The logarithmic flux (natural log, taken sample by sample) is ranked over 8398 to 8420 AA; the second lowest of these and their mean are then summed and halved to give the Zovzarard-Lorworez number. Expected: 2.36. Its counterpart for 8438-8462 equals 2.30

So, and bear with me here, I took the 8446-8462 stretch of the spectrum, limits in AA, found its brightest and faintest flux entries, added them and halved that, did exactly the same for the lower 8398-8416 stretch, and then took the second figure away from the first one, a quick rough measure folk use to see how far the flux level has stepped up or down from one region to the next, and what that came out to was -0.94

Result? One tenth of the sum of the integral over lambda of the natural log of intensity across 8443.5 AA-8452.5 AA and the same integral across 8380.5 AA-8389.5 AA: 4.25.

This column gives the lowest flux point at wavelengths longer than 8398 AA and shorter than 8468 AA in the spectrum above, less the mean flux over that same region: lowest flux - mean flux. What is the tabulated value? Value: -0.73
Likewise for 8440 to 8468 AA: -0.55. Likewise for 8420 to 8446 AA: -0.50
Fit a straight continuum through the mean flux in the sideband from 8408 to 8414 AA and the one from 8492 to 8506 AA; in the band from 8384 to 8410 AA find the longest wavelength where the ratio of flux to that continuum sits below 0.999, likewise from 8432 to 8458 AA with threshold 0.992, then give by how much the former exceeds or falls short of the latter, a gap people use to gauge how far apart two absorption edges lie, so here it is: -48 AA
